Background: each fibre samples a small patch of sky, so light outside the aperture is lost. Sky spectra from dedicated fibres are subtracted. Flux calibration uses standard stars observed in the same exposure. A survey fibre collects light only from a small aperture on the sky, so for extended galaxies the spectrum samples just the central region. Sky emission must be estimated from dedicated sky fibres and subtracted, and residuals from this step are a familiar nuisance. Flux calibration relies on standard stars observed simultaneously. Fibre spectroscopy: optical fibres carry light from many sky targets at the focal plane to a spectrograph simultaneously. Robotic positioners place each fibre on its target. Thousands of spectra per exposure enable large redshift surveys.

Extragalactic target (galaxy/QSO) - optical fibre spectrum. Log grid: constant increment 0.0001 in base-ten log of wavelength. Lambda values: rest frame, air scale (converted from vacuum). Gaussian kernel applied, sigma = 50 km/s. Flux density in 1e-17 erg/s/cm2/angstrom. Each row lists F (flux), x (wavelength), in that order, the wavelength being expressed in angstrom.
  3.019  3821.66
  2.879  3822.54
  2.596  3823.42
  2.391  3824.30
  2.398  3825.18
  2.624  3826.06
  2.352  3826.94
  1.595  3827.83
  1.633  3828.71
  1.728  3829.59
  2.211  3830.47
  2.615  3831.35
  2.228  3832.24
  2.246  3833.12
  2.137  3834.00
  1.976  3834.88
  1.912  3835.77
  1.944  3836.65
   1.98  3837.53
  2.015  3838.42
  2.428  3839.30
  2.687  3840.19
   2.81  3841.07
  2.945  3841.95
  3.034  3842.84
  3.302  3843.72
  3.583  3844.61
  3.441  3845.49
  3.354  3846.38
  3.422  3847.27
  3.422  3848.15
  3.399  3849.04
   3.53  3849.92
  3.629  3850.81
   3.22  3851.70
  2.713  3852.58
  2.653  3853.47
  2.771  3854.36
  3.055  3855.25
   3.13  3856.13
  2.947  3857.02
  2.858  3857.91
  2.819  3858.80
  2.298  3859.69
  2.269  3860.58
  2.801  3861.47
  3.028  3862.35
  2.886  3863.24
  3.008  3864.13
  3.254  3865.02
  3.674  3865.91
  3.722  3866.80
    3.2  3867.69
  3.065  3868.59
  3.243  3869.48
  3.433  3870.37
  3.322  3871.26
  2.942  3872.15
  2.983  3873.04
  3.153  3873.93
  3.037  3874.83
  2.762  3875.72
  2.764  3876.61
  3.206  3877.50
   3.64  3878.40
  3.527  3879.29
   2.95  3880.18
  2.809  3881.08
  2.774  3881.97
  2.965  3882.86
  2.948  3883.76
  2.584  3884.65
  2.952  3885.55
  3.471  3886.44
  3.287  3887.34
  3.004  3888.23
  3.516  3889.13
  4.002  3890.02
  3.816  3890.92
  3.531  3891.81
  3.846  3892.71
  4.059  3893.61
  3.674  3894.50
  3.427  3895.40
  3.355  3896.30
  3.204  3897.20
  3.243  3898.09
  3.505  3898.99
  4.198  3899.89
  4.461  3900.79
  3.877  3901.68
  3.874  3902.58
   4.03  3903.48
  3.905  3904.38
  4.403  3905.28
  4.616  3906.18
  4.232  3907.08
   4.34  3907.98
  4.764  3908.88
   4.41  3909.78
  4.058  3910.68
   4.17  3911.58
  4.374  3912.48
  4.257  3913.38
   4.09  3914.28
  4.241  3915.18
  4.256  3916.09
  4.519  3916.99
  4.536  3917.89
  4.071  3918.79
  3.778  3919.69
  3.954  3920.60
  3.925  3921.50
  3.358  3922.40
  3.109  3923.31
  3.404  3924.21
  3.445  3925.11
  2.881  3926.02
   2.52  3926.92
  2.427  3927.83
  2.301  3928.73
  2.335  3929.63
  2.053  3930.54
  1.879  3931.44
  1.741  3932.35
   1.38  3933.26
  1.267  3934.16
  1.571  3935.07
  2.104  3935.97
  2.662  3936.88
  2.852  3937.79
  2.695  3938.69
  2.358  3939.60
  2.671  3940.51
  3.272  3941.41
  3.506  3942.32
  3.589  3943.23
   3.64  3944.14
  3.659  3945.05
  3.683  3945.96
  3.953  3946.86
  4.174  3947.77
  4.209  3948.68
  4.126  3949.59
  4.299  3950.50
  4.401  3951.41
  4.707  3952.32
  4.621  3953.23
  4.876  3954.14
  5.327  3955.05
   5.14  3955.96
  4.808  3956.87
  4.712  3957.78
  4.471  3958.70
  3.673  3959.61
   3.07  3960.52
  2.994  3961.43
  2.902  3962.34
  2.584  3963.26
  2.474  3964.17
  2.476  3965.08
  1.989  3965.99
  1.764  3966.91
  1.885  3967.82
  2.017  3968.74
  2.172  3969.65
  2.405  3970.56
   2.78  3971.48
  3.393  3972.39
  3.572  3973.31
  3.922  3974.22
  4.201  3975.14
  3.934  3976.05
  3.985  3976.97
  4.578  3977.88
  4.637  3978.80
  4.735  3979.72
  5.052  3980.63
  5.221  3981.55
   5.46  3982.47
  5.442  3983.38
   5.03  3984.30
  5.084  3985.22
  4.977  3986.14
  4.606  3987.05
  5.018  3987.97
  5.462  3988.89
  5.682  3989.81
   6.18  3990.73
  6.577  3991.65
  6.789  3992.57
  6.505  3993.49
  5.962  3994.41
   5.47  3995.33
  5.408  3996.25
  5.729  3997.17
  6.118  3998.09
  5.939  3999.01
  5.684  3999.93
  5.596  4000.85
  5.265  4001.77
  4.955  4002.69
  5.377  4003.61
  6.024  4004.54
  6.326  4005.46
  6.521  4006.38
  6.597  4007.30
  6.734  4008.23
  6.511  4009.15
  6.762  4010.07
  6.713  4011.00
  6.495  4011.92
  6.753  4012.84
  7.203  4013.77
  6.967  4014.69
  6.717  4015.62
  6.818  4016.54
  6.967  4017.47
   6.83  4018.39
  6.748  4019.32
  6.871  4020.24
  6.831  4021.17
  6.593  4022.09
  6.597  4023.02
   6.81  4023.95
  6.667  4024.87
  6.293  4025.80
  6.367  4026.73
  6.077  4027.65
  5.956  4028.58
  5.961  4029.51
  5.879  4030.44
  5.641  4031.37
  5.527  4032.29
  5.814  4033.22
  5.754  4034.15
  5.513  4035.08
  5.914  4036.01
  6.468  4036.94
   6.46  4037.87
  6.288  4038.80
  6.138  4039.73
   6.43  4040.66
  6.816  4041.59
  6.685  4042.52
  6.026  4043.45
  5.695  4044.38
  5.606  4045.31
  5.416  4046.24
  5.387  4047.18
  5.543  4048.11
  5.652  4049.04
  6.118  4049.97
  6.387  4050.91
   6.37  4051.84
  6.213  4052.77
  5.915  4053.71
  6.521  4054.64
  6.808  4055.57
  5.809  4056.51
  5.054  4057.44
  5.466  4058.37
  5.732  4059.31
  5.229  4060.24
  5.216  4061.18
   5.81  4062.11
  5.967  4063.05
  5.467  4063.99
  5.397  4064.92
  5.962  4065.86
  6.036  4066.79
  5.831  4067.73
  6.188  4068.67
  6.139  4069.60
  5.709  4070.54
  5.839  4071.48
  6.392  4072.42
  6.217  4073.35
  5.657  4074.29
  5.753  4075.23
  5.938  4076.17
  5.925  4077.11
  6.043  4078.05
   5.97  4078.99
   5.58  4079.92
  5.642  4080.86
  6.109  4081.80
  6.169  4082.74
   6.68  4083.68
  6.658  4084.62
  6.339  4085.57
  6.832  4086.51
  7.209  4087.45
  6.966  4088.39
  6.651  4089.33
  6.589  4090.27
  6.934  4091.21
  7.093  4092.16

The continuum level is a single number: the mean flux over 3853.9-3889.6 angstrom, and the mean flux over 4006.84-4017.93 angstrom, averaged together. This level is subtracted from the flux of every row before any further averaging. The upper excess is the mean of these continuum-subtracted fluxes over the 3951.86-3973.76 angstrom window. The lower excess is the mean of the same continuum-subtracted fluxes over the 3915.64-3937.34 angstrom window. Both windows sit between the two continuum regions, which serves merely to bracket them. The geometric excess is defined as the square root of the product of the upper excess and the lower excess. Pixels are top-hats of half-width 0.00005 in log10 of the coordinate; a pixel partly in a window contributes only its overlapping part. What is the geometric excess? 1.8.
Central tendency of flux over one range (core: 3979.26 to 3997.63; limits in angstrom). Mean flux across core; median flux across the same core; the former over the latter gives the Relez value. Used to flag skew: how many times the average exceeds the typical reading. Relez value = 1.013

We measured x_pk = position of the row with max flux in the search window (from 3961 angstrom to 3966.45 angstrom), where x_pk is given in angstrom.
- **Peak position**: 3961.43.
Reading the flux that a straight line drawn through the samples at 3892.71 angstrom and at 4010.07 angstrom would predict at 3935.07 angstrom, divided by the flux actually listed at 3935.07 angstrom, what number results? 3.1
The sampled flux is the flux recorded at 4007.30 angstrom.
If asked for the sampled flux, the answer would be 6.597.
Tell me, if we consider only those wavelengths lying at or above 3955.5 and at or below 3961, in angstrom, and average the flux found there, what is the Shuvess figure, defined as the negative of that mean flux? -4.3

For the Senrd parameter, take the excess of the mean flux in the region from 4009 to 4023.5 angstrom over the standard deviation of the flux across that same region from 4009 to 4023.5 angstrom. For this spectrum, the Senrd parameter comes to 6.6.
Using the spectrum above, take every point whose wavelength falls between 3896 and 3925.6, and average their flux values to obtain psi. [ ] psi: 4.0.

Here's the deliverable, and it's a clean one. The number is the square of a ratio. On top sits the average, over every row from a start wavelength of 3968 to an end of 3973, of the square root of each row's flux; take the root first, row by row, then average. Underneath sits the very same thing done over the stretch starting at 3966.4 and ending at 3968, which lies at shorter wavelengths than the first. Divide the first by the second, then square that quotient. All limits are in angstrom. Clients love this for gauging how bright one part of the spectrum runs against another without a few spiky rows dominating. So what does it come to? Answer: 1.39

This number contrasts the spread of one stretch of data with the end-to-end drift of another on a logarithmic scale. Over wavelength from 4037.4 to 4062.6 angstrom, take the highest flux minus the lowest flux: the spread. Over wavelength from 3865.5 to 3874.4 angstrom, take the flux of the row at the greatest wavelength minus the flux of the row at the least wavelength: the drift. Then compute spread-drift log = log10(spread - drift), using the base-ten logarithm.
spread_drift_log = 0.36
